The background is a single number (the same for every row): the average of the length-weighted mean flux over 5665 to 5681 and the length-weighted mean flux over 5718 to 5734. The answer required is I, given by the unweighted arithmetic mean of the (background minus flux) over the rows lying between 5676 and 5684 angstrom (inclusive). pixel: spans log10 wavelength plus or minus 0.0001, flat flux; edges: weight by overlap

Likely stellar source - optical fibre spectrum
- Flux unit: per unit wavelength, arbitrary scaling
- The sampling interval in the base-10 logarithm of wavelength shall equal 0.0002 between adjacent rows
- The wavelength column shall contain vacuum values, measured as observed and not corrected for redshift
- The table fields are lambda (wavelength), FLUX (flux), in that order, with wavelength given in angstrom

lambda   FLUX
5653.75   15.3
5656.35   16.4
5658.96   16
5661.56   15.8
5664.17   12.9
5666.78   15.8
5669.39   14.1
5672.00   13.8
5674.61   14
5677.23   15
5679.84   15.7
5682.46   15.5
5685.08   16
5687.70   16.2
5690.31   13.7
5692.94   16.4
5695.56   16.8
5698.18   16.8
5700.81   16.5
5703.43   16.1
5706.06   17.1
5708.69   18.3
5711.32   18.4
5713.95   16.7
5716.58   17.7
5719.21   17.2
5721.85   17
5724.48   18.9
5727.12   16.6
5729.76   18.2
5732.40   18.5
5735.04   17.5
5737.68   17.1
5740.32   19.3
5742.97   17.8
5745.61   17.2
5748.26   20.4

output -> 0.8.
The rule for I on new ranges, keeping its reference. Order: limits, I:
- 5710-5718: -1.4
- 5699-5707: -0.4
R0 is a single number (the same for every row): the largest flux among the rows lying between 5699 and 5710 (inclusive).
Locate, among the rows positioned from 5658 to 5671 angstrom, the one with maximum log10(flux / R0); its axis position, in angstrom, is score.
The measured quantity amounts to 5658.96 angstrom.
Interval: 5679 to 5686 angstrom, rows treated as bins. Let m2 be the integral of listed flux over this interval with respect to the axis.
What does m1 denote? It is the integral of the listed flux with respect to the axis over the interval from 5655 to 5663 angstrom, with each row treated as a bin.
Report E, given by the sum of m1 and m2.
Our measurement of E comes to 238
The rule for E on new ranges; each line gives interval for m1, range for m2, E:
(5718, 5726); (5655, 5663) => 270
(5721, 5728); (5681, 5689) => 250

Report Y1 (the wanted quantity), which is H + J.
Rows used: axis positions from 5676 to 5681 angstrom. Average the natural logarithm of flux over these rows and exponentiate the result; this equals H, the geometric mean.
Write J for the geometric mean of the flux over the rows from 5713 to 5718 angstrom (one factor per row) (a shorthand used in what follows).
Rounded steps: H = 15.3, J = 17.2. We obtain 32.5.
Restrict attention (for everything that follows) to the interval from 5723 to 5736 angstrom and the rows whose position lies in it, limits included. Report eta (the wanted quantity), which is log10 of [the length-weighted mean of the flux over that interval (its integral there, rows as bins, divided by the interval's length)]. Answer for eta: 1.25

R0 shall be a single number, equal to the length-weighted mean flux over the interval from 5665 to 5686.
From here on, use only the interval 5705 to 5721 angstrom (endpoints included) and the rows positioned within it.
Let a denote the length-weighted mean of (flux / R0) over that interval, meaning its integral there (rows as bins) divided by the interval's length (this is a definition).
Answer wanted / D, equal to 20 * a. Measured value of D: 23.5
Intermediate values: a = 1.18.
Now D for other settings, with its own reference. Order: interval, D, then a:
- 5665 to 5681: 19.7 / 0.98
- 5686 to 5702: 21.5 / 1.08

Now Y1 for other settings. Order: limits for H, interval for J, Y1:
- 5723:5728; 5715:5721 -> 35.2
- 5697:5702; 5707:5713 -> 35.0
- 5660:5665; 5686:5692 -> 29.2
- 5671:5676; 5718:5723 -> 31.0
